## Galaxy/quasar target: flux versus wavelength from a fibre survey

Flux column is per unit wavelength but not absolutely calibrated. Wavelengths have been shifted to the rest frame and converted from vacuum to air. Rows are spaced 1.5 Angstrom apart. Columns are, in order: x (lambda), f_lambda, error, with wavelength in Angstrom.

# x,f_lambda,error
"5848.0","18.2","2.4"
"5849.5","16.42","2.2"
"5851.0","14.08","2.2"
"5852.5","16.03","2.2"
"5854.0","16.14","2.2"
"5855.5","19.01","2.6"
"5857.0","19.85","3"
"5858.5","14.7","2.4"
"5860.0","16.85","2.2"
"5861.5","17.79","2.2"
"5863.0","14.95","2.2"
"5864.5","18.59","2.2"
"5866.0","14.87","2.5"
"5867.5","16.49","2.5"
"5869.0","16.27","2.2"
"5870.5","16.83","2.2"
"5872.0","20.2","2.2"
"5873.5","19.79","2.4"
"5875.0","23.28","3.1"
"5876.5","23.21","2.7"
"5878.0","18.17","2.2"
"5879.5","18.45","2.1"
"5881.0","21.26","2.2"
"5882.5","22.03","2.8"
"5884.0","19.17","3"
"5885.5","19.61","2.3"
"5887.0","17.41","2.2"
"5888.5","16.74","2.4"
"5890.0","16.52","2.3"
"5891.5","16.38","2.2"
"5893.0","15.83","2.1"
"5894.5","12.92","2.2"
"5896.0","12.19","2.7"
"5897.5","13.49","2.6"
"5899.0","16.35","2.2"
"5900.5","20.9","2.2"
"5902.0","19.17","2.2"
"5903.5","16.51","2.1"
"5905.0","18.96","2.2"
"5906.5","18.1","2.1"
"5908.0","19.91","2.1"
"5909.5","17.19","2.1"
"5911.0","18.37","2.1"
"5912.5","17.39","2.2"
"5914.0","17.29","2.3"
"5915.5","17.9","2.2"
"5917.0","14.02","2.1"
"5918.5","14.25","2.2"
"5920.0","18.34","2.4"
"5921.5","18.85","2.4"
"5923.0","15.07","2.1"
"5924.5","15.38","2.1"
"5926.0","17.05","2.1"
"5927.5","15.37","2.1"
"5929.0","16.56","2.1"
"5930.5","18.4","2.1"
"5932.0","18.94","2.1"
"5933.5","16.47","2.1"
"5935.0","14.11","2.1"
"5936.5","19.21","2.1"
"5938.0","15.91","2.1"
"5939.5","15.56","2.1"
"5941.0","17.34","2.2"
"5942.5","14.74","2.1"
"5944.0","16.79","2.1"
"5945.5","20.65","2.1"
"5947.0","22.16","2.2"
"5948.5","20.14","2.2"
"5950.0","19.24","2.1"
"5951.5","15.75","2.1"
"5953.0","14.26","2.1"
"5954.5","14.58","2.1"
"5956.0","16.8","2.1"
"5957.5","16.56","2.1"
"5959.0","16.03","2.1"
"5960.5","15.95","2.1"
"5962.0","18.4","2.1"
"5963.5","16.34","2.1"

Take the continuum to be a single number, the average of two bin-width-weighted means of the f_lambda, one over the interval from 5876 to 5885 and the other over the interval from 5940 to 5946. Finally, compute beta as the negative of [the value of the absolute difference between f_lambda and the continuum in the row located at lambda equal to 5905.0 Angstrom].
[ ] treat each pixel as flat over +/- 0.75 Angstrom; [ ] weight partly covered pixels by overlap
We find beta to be 0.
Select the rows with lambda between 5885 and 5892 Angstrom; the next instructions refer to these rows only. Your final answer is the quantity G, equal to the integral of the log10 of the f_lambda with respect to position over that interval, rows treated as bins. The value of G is 8.7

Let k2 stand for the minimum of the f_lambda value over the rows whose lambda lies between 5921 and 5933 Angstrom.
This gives 15.07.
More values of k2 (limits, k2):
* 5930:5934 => 16.47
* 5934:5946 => 14.11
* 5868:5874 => 16.27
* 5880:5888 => 17.41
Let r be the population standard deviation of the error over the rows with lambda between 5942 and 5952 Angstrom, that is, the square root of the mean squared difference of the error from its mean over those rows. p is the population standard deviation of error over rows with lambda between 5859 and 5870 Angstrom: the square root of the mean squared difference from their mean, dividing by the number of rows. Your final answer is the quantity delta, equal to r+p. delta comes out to 0.2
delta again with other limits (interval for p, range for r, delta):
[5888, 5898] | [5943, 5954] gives 0.3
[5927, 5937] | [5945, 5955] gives 0.0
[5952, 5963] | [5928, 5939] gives 0.0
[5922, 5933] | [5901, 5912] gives 0.0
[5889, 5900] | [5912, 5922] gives 0.3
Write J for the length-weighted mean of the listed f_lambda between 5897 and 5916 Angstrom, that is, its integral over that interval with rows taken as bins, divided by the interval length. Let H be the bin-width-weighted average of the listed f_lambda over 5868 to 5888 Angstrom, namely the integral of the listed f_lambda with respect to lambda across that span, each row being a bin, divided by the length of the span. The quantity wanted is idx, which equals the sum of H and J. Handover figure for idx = 37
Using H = 19.6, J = 17.9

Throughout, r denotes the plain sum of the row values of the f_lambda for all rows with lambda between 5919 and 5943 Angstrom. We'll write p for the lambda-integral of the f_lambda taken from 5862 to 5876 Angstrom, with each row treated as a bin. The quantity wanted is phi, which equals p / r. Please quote 0.9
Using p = 252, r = 267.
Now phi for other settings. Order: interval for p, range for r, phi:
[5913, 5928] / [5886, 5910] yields 0.9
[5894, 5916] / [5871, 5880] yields 3.1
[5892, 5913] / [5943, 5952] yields 3.1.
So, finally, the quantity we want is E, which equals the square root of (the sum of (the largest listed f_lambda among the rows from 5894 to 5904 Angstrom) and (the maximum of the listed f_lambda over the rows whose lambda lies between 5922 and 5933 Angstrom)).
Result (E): 6.3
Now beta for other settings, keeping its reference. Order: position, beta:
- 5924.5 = -3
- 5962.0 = 0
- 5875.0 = -5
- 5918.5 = -4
